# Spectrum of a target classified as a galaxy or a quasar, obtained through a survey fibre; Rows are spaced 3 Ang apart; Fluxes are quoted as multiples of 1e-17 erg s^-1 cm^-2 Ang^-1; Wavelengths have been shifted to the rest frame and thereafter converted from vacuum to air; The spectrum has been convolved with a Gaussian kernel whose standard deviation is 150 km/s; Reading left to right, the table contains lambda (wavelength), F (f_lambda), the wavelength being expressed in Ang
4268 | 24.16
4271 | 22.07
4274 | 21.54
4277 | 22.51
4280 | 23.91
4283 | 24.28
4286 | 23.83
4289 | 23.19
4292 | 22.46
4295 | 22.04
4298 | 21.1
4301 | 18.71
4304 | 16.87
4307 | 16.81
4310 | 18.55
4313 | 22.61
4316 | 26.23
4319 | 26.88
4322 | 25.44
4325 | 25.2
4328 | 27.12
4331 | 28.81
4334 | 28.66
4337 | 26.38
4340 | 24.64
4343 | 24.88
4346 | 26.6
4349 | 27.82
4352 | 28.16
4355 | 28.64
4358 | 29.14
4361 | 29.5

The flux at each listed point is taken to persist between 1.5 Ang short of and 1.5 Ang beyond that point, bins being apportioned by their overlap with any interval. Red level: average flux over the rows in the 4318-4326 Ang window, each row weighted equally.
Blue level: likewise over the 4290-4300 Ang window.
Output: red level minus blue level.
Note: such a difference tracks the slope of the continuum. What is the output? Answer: 4.0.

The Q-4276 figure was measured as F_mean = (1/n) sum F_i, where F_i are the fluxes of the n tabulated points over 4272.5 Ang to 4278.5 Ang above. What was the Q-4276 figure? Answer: 22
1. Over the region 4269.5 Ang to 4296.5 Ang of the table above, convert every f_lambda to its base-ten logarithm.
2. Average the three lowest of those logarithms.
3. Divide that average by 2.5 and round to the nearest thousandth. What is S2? 0.536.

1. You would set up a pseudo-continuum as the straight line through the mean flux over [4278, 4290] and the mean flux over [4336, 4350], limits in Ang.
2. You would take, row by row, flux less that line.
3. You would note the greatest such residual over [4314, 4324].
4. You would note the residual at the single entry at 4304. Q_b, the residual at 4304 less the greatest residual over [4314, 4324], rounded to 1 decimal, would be -9.4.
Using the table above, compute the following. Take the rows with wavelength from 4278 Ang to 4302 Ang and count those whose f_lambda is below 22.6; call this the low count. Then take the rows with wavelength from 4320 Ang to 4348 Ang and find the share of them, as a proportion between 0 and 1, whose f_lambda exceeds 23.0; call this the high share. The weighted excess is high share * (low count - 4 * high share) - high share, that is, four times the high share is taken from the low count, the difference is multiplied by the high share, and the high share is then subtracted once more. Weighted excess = -1.0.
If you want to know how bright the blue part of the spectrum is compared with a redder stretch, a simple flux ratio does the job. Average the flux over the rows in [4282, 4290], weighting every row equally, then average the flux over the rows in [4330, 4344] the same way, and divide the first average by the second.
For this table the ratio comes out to 0.89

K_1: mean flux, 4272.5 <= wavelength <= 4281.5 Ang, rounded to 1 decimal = 22.7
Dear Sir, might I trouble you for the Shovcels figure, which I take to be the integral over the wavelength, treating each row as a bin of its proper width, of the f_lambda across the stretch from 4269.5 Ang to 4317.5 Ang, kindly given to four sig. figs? 1040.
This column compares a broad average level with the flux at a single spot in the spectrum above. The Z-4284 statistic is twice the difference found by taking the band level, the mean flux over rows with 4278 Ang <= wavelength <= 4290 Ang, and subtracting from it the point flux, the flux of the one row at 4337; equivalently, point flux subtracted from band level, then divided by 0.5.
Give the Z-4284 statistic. -5.2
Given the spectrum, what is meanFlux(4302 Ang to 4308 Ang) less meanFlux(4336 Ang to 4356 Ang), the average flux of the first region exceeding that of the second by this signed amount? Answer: -10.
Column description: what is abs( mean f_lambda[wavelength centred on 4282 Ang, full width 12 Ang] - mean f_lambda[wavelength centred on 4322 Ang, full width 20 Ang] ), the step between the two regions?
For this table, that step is 2.4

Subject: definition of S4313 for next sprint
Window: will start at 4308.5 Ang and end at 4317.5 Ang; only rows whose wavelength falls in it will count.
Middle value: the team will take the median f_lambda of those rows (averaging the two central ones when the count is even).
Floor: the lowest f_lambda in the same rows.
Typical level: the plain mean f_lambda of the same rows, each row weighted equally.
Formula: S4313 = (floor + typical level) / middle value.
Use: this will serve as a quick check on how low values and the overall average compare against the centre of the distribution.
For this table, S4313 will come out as 1.81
